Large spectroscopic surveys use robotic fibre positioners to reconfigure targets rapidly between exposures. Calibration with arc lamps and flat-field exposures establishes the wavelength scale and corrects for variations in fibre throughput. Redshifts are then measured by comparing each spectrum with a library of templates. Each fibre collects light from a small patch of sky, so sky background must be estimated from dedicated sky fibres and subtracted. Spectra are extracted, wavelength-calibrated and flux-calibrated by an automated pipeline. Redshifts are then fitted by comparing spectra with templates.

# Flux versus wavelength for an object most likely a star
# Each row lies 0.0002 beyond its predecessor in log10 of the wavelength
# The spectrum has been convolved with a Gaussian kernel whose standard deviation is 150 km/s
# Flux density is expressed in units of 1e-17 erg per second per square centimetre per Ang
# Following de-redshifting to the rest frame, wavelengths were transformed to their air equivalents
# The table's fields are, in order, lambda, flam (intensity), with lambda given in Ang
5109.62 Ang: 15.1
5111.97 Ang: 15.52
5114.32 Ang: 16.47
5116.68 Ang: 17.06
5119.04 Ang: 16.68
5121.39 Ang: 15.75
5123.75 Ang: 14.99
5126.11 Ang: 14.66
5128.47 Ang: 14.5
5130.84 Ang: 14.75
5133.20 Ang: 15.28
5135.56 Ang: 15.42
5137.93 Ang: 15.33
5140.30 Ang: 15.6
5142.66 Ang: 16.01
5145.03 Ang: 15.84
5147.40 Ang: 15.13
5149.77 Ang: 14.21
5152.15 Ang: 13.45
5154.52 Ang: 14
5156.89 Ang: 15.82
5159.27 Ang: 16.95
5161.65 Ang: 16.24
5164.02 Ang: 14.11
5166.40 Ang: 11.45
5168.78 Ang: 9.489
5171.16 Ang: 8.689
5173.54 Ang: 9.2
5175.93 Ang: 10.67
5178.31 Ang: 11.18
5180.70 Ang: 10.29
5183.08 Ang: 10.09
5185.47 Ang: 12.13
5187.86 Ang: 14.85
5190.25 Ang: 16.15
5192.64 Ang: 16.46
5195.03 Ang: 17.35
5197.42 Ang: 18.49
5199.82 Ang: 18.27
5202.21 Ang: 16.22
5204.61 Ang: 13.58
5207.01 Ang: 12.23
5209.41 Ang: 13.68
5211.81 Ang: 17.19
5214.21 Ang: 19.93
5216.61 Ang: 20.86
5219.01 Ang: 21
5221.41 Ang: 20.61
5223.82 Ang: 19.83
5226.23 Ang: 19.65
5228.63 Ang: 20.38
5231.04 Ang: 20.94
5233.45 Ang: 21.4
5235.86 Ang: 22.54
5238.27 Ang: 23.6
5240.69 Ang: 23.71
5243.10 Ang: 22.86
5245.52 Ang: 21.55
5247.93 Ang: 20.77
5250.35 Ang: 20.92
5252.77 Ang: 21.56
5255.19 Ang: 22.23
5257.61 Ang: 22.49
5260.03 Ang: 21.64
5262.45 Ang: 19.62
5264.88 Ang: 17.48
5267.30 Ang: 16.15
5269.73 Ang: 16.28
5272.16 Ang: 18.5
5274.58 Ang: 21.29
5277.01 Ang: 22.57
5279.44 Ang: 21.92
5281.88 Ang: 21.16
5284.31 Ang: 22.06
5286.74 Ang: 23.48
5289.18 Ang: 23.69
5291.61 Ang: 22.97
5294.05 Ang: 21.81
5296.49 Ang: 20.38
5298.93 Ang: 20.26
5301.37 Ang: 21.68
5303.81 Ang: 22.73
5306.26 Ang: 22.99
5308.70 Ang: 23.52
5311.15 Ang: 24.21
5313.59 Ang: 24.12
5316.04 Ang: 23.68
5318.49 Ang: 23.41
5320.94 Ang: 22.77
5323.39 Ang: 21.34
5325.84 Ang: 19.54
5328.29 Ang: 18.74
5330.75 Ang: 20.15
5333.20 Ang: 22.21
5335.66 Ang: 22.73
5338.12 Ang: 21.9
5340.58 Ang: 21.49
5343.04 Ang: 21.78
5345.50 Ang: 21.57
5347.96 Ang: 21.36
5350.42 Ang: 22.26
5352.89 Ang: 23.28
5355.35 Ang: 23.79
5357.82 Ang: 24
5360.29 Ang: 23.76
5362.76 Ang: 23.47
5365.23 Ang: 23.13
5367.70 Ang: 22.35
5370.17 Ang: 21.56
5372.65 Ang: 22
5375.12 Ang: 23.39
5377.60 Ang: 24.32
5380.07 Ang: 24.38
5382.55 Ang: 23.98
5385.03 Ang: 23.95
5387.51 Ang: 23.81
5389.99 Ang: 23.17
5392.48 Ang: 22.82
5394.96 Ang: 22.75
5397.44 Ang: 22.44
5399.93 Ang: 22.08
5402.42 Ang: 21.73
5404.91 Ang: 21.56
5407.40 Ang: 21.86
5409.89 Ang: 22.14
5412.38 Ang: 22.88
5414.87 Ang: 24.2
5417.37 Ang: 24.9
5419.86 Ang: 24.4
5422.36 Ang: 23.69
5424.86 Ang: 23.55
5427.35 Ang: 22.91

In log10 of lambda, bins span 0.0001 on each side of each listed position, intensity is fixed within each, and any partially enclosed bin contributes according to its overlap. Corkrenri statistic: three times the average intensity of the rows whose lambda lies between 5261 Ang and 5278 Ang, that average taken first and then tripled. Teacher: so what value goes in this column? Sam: 57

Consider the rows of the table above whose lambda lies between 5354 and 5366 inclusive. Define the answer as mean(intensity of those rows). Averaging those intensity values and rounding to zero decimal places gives 24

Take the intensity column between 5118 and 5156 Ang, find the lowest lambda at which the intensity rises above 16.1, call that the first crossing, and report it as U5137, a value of 5119.04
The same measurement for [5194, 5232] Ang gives 5195.03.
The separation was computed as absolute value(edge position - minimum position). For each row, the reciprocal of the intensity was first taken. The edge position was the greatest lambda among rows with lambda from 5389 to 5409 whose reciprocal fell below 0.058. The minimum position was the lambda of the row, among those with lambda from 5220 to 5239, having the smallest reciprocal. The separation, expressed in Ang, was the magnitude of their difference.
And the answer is 169.1 Ang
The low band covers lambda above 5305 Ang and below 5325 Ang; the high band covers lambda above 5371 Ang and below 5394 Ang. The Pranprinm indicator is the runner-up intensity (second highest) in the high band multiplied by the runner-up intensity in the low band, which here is 587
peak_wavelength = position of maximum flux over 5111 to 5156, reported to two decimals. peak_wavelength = 5116.68 Ang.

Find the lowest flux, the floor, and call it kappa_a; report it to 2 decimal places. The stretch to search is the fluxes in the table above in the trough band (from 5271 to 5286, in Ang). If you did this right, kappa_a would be 18.50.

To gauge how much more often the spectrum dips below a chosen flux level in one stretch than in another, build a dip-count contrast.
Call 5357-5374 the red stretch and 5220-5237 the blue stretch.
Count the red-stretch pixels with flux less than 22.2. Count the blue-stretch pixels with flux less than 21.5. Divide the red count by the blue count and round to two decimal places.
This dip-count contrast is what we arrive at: 0.33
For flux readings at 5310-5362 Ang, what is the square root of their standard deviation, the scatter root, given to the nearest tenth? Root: 1.2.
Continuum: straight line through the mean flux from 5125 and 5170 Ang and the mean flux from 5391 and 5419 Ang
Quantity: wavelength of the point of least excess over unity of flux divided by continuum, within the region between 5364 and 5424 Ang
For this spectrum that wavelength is 5404.91 Ang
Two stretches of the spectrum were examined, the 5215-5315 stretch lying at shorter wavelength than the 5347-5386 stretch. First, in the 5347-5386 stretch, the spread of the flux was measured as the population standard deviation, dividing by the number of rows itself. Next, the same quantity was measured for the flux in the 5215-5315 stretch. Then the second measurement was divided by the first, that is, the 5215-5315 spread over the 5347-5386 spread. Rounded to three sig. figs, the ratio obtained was 1.99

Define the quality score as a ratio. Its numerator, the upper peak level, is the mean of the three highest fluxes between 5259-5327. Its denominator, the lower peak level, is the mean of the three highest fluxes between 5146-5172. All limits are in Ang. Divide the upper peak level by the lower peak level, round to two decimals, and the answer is 1.47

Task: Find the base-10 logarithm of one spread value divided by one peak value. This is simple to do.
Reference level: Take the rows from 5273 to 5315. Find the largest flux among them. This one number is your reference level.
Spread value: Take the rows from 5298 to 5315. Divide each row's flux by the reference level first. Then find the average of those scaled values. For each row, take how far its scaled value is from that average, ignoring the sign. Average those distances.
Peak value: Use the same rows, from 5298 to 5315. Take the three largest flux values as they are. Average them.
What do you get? -2.7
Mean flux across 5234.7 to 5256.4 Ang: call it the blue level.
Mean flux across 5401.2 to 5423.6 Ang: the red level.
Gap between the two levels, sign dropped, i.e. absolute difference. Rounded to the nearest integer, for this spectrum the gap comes 1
